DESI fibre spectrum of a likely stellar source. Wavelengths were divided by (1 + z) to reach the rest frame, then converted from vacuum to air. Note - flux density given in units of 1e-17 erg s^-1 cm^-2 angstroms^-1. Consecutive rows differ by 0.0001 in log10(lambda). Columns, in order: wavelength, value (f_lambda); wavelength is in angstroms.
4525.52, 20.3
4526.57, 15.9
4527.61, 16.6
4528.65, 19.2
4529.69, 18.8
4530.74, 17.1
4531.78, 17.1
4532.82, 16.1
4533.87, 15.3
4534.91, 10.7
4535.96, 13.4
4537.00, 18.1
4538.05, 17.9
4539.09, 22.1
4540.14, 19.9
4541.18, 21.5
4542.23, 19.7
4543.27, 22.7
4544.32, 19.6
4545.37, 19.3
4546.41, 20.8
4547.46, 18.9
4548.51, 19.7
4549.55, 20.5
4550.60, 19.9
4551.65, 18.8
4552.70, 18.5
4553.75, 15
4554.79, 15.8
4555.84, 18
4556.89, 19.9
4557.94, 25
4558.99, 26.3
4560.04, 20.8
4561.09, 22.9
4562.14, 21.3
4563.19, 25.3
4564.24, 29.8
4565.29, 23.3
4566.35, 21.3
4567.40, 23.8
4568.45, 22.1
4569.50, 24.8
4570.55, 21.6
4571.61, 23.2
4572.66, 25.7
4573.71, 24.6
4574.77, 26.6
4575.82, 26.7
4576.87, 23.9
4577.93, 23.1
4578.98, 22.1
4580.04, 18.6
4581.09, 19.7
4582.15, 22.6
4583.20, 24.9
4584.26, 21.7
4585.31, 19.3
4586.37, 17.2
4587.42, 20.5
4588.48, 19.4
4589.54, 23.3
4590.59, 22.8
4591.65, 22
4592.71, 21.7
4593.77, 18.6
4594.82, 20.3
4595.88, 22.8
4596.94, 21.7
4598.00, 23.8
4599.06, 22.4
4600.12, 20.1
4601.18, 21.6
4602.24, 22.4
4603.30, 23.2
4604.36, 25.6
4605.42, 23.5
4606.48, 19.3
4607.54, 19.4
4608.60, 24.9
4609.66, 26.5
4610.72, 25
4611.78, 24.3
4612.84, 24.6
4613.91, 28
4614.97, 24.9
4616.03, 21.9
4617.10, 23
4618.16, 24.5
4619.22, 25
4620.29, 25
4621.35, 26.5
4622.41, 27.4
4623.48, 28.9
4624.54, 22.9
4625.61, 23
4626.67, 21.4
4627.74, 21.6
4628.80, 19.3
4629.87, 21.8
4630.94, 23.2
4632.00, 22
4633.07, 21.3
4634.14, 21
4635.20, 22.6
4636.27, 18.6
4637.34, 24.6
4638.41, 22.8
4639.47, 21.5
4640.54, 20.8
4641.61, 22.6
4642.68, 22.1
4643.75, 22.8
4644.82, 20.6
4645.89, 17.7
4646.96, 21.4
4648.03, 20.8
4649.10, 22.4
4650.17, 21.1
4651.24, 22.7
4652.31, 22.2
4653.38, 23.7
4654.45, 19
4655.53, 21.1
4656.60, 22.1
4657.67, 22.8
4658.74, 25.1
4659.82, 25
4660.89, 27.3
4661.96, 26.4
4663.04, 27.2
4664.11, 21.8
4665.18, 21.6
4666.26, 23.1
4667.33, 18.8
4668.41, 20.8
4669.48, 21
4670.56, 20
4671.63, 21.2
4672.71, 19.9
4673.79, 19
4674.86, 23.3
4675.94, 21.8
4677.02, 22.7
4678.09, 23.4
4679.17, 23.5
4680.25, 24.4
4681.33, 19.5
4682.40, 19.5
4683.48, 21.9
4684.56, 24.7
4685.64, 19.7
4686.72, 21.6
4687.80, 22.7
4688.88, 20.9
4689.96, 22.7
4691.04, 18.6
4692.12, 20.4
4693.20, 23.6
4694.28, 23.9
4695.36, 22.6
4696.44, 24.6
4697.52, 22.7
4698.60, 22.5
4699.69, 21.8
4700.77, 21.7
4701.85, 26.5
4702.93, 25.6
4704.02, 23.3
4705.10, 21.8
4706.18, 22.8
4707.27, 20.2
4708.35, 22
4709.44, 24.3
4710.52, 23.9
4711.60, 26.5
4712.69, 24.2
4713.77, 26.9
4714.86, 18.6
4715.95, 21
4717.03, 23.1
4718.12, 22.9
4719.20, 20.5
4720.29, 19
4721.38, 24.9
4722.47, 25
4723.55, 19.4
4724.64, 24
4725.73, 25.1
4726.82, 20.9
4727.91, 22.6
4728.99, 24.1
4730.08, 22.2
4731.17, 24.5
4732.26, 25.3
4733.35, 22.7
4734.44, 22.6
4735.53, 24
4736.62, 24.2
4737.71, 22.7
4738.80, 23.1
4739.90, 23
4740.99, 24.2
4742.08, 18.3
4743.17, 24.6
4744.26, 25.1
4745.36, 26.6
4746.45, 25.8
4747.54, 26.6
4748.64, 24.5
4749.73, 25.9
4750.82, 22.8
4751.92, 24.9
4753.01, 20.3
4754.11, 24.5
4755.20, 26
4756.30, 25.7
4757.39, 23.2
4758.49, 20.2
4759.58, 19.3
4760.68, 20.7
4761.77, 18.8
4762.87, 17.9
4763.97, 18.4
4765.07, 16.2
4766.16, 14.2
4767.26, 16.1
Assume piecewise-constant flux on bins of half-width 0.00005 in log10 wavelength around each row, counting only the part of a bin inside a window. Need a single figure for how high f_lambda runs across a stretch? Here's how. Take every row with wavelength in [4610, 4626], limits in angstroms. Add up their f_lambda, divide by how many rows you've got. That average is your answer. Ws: 25.0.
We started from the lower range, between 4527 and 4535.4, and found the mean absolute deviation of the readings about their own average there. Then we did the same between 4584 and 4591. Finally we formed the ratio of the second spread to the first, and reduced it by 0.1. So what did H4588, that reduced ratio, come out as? 0.88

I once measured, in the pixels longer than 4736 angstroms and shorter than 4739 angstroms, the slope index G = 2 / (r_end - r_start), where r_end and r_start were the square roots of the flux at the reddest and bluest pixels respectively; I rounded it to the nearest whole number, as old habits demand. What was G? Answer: -18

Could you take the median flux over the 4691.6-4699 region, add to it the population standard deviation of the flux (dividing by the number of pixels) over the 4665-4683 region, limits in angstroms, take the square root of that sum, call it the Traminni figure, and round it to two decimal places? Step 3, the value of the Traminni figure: 4.94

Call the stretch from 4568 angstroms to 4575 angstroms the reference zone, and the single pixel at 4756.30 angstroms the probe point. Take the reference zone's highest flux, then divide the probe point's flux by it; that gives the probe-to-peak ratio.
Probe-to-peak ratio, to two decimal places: 0.97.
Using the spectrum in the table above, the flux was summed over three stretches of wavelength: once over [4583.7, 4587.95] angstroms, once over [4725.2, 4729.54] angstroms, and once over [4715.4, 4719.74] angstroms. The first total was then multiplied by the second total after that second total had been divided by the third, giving 83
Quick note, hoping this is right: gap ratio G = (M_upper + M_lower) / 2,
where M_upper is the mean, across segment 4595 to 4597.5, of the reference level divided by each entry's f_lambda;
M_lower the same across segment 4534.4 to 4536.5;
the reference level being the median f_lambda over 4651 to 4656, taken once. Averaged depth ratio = 1.43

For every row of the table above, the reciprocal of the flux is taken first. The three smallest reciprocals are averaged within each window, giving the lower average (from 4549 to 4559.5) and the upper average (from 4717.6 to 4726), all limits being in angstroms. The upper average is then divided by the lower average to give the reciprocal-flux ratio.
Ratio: 0.95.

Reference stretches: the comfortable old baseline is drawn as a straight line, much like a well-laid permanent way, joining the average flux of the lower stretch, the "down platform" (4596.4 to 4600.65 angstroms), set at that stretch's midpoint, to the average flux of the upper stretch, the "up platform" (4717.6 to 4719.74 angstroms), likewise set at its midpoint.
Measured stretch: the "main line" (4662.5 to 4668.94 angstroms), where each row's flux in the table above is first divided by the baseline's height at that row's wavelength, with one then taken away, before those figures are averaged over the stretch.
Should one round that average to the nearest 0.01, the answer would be 0.02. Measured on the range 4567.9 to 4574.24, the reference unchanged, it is 0.07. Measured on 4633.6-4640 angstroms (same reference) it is 0.00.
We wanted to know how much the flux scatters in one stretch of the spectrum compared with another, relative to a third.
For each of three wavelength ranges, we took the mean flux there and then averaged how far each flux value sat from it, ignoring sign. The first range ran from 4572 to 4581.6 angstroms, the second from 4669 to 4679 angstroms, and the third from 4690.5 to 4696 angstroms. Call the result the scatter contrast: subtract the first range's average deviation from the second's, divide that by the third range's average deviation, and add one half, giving 0.0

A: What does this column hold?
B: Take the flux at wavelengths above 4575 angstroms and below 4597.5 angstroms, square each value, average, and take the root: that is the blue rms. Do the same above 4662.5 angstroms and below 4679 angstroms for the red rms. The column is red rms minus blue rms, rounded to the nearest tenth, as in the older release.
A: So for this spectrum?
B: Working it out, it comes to 0.1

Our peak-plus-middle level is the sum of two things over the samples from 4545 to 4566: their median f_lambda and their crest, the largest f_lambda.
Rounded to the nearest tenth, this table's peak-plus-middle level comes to 50.0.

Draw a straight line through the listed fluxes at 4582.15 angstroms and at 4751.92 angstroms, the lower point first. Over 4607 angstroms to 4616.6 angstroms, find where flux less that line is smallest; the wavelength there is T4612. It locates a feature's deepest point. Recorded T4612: 4607.54 angstroms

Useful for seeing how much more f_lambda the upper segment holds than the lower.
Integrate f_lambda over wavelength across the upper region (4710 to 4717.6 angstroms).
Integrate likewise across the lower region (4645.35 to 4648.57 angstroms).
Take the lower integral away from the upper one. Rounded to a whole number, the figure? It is 114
